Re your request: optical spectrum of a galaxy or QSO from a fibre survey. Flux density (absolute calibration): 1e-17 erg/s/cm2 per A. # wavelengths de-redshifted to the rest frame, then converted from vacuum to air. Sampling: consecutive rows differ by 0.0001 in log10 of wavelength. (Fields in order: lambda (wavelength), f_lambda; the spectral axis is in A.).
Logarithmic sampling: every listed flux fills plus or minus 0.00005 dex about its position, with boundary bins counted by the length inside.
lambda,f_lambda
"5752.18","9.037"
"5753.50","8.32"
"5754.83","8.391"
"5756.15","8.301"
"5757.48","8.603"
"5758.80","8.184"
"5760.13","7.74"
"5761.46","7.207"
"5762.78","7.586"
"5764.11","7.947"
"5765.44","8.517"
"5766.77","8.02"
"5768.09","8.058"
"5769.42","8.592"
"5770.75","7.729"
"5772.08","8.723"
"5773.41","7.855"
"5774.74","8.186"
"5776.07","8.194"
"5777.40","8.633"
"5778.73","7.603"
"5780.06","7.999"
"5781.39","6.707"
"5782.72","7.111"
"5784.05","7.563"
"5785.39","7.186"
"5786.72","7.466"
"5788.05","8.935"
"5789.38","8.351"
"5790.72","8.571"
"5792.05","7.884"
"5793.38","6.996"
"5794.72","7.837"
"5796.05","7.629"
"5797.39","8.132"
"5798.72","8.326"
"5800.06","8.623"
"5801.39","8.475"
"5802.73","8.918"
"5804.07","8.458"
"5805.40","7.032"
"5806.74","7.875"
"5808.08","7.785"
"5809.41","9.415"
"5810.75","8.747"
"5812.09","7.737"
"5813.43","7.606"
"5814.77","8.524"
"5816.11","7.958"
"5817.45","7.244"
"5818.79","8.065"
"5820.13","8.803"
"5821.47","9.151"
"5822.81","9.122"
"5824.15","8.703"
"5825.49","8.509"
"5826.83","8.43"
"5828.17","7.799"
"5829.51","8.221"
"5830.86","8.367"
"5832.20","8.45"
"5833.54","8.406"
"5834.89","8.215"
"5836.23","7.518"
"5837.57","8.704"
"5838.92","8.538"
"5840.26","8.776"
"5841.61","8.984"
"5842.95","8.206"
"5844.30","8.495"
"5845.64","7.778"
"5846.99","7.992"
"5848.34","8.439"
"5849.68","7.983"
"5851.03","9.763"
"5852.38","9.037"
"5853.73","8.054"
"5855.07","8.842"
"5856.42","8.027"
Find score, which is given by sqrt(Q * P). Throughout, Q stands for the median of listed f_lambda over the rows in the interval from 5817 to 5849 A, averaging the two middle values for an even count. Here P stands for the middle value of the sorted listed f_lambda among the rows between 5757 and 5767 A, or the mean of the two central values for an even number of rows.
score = 8.21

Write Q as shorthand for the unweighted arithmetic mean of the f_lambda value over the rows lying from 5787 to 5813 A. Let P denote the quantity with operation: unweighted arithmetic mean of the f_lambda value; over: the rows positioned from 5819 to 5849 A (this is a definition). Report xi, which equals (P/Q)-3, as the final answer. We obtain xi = -1.97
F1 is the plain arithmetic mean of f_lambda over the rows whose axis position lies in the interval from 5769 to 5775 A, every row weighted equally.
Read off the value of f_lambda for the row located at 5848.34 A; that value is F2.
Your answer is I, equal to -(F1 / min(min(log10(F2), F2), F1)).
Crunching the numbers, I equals -8.9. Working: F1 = 8.22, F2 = 8.439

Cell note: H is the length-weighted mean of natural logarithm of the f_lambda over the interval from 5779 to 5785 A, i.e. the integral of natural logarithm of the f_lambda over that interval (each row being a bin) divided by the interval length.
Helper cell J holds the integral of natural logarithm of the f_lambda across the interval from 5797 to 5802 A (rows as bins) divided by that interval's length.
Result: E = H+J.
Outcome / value 4.12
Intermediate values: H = 1.99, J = 2.13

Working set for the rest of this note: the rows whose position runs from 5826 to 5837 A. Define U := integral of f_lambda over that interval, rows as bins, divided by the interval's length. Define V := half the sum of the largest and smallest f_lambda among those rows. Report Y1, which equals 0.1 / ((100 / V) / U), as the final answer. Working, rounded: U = 8.19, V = 8.0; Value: 0.0654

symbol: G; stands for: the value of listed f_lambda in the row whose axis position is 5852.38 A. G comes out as 9.037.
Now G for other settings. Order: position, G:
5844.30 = 8.495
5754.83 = 8.391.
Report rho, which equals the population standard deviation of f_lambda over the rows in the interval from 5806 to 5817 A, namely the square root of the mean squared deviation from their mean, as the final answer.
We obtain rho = 0.59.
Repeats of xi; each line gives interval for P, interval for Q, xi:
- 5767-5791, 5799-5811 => -2.05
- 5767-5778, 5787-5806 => -1.99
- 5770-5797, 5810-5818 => -2.01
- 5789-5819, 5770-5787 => -1.96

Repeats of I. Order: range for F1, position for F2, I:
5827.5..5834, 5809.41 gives -8.5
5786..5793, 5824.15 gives -8.8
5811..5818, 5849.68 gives -8.7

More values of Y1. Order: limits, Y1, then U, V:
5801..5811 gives 0.0684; 8.32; 8.2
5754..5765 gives 0.0633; 8.01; 7.9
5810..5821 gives 0.0651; 8.11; 8.0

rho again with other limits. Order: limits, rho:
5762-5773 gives 0.39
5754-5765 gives 0.43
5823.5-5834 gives 0.25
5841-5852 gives 0.61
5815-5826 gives 0.61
